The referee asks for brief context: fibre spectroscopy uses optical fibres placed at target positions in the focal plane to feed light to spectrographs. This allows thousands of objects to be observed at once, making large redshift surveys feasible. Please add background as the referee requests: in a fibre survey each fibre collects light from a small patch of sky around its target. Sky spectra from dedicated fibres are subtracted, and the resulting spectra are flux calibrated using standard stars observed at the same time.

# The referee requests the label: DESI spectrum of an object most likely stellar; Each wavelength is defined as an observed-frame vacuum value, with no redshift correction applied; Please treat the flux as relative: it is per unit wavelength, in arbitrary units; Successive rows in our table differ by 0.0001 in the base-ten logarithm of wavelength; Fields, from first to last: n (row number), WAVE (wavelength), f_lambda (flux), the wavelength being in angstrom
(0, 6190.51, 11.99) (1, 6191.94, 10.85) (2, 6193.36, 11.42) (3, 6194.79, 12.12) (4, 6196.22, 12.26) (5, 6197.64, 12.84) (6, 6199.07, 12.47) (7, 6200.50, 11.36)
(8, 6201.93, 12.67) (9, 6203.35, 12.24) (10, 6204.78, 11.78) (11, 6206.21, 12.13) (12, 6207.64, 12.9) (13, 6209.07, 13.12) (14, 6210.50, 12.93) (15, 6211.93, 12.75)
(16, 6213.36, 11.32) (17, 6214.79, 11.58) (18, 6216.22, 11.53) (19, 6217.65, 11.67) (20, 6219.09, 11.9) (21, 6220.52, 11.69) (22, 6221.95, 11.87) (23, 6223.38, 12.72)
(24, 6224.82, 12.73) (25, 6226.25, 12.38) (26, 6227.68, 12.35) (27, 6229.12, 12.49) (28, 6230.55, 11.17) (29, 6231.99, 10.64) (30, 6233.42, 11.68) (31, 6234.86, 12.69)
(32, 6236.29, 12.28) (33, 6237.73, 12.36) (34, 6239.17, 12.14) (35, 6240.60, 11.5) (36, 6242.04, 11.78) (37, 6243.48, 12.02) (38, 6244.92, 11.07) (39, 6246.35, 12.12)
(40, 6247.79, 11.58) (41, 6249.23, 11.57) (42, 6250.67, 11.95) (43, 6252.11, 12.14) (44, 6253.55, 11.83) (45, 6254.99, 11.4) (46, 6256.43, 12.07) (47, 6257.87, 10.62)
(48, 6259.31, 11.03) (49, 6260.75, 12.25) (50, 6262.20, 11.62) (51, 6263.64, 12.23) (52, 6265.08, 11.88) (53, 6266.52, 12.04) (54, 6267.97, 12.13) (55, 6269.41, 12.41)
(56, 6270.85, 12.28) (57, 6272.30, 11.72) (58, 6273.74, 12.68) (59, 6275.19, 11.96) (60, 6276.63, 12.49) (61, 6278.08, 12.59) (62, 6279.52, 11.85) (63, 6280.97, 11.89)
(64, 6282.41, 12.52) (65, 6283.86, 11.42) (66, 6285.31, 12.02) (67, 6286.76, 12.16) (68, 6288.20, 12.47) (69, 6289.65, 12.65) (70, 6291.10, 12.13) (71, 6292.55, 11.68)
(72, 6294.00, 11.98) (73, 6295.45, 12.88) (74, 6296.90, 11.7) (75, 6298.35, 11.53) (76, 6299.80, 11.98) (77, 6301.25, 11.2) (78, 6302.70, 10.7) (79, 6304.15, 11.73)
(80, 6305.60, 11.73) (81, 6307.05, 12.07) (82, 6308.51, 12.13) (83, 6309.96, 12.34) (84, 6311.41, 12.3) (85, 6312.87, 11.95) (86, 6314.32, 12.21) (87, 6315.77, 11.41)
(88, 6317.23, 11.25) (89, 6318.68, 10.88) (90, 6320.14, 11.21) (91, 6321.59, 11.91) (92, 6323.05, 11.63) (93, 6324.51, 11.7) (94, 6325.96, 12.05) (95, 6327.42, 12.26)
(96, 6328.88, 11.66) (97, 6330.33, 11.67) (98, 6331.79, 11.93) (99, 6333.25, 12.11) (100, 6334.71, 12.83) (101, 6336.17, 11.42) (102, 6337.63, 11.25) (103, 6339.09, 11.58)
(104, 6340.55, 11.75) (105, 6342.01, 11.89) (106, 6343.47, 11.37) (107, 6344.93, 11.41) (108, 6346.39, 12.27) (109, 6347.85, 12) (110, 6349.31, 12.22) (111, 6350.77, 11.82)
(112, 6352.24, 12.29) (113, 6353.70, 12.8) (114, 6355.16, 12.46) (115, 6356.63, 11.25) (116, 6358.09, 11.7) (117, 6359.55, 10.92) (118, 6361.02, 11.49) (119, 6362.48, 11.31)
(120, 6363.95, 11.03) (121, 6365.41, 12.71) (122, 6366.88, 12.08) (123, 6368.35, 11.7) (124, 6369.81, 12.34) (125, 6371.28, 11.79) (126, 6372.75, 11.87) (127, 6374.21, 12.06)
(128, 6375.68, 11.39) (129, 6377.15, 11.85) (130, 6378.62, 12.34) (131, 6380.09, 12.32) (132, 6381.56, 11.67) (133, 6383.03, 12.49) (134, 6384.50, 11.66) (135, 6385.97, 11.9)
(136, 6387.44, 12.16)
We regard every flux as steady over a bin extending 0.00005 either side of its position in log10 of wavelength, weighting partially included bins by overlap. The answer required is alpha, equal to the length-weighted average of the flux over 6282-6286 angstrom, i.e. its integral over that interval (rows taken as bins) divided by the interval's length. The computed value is 11.9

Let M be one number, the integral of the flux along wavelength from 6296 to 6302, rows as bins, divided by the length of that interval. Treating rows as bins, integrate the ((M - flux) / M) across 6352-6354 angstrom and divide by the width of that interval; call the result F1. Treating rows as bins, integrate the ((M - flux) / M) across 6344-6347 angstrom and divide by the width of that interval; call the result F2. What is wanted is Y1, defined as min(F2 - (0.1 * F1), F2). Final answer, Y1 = -0.013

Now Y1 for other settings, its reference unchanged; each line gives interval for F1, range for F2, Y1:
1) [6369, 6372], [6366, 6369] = -0.025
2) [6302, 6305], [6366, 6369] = -0.029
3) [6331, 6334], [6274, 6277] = -0.054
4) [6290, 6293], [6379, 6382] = -0.037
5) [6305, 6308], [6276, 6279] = -0.073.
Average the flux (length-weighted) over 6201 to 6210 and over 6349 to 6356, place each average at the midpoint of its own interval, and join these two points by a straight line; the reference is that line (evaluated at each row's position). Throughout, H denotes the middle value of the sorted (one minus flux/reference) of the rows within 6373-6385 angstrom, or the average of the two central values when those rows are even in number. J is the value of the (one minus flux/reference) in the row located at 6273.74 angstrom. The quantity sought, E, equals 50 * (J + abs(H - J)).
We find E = 1.3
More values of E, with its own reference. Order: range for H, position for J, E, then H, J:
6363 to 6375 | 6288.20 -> 1.3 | 0.025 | -0.01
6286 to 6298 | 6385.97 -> 2.0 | 0.018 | 0.03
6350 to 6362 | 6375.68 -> 5.0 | 0.044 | 0.07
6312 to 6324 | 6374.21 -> 3.3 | 0.066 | 0.02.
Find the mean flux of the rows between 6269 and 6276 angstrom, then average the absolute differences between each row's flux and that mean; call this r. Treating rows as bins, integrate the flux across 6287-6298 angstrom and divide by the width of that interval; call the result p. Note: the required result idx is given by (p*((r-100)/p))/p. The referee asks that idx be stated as -8.18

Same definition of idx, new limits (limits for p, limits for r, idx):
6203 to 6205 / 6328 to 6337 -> -8.29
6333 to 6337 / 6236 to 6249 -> -8.24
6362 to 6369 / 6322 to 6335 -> -8.47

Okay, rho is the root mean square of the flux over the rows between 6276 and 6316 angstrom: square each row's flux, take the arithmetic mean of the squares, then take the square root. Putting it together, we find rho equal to 12.00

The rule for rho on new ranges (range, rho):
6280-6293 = 12.11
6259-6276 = 12.03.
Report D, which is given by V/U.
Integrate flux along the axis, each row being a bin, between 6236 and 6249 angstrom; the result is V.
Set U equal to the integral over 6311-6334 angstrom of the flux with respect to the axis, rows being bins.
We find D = 0.6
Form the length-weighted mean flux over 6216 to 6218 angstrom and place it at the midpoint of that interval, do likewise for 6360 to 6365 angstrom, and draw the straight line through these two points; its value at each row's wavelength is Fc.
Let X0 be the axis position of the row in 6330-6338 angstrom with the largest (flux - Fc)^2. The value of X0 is 6334.71 angstrom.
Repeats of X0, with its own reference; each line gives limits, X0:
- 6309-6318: 6309.96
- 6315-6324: 6318.68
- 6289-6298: 6295.45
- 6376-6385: 6383.03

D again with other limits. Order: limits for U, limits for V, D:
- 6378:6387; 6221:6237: 1.8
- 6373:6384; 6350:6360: 0.9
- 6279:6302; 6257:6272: 0.6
